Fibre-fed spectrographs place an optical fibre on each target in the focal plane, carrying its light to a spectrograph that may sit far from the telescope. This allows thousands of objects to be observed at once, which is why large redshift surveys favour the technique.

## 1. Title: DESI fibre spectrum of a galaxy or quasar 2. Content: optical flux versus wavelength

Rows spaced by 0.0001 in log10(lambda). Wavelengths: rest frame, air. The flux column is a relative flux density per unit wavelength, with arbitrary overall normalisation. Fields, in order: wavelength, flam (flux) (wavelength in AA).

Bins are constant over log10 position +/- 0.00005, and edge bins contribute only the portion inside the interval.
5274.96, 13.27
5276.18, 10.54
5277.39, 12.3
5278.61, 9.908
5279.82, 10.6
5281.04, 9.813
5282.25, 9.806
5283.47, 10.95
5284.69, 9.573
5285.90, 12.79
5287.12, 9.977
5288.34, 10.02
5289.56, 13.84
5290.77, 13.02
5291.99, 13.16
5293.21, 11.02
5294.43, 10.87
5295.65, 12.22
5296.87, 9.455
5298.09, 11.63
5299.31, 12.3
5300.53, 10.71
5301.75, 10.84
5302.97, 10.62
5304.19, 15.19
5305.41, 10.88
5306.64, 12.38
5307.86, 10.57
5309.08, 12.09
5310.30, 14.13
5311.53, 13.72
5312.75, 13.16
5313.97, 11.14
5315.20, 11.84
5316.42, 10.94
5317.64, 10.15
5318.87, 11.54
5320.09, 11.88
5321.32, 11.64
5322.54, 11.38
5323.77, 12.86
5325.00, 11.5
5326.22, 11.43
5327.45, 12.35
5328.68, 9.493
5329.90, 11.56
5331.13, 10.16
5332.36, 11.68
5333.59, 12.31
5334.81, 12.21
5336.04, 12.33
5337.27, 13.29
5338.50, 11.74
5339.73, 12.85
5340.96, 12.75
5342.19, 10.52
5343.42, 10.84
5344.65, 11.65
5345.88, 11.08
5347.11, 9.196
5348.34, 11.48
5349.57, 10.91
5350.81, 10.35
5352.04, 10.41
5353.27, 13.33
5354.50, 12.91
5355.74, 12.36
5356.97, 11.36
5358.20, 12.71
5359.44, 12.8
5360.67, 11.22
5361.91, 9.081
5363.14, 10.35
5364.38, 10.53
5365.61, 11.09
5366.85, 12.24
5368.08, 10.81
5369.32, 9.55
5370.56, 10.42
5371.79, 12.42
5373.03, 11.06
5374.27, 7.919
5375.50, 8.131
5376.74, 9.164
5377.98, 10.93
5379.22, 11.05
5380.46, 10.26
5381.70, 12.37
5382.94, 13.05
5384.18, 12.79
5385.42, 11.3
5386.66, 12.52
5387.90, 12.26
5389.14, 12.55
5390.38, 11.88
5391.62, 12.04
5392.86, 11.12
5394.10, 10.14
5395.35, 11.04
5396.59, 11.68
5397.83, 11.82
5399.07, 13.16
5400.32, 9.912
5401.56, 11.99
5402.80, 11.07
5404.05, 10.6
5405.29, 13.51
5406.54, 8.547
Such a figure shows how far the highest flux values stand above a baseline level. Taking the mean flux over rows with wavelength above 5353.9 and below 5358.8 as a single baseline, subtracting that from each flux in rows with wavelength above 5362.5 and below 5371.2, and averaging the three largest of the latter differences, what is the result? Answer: -1.0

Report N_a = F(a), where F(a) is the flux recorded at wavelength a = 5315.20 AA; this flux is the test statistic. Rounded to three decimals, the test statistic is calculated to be 11.840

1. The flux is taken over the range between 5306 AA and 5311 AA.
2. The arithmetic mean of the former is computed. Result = 12.3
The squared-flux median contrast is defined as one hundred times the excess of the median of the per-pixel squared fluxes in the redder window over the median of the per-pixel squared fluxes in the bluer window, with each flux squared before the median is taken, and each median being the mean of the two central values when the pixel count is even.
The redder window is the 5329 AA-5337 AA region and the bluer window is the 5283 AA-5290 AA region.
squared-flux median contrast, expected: 3260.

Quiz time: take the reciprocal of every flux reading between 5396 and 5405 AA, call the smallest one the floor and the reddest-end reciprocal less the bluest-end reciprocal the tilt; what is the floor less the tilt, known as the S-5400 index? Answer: 0.0673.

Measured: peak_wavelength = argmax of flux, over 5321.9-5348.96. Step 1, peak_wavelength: 5337.27 AA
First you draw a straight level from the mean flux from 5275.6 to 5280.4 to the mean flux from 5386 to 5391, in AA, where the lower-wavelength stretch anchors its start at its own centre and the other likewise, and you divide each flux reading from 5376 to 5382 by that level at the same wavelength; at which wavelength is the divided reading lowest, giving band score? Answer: 5376.74 AA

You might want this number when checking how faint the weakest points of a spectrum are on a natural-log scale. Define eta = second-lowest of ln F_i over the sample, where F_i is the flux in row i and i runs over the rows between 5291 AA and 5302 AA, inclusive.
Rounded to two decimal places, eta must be 2.37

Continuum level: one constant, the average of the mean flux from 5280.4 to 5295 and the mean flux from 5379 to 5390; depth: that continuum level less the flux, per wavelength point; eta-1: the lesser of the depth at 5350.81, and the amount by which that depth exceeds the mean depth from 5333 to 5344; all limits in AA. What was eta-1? 1.3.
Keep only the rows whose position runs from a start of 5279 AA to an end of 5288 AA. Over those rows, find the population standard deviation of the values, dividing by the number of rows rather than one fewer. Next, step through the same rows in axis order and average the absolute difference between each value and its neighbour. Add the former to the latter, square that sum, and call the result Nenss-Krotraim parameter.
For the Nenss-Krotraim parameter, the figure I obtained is 6.7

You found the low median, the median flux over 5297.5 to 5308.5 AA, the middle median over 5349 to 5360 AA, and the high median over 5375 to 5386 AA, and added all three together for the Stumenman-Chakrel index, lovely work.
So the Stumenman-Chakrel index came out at 34.3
